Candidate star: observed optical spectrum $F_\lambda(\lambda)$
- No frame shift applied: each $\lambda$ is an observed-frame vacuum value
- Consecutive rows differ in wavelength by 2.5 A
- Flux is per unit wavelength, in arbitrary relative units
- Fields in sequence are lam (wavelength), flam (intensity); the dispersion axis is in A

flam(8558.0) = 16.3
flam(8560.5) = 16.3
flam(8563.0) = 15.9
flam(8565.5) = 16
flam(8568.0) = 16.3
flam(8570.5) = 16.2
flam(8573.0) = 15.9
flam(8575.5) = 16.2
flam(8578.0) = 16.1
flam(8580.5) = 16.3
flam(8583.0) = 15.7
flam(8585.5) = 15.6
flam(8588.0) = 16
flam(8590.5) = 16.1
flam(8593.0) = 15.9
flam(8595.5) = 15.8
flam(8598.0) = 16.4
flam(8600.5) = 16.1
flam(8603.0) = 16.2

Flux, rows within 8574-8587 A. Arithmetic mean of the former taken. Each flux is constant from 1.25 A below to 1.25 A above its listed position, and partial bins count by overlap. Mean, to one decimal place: 16.0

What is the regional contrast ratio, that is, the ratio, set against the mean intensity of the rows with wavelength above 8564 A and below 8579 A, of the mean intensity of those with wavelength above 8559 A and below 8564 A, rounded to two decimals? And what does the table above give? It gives 1.00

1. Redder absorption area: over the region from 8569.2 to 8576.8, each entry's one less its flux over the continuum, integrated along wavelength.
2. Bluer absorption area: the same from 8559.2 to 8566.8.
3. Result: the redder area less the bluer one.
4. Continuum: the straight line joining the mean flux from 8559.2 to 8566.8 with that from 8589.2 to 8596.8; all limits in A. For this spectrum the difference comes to -0.04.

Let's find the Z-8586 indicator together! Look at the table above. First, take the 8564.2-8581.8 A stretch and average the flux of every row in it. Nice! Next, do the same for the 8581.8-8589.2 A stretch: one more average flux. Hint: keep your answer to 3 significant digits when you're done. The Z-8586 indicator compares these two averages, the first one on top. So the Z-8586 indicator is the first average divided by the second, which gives 1.02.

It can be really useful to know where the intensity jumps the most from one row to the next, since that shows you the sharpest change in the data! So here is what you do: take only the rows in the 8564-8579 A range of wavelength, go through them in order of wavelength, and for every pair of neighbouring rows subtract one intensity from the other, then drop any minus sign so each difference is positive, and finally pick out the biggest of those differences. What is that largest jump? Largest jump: 0.30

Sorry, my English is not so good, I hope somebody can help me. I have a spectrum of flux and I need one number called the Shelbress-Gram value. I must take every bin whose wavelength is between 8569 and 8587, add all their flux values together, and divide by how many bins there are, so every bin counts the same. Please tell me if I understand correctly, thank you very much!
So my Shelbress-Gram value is 16.0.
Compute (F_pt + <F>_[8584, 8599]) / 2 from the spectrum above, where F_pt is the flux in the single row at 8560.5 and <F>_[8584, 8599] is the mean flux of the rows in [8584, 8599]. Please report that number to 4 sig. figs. 16.13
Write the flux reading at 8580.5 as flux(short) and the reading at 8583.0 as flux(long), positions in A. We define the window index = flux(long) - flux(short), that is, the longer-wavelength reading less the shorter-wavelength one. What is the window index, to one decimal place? -0.6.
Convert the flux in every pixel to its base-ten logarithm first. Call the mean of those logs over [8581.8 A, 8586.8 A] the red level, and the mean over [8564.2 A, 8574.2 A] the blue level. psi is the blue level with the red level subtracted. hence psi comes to 0.012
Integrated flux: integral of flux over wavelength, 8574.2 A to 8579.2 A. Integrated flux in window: 81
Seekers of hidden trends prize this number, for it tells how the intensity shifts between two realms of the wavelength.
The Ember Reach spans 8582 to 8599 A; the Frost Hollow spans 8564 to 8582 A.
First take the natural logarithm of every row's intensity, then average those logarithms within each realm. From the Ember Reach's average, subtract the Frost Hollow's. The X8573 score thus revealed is -0.013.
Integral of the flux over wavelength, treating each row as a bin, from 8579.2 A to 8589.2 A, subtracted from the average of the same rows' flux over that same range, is -143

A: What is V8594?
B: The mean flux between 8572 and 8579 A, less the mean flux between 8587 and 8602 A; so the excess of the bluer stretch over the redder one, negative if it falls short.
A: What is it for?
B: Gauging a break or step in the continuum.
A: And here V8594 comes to 0.02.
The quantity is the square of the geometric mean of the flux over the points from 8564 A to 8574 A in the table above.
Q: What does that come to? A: 259.2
